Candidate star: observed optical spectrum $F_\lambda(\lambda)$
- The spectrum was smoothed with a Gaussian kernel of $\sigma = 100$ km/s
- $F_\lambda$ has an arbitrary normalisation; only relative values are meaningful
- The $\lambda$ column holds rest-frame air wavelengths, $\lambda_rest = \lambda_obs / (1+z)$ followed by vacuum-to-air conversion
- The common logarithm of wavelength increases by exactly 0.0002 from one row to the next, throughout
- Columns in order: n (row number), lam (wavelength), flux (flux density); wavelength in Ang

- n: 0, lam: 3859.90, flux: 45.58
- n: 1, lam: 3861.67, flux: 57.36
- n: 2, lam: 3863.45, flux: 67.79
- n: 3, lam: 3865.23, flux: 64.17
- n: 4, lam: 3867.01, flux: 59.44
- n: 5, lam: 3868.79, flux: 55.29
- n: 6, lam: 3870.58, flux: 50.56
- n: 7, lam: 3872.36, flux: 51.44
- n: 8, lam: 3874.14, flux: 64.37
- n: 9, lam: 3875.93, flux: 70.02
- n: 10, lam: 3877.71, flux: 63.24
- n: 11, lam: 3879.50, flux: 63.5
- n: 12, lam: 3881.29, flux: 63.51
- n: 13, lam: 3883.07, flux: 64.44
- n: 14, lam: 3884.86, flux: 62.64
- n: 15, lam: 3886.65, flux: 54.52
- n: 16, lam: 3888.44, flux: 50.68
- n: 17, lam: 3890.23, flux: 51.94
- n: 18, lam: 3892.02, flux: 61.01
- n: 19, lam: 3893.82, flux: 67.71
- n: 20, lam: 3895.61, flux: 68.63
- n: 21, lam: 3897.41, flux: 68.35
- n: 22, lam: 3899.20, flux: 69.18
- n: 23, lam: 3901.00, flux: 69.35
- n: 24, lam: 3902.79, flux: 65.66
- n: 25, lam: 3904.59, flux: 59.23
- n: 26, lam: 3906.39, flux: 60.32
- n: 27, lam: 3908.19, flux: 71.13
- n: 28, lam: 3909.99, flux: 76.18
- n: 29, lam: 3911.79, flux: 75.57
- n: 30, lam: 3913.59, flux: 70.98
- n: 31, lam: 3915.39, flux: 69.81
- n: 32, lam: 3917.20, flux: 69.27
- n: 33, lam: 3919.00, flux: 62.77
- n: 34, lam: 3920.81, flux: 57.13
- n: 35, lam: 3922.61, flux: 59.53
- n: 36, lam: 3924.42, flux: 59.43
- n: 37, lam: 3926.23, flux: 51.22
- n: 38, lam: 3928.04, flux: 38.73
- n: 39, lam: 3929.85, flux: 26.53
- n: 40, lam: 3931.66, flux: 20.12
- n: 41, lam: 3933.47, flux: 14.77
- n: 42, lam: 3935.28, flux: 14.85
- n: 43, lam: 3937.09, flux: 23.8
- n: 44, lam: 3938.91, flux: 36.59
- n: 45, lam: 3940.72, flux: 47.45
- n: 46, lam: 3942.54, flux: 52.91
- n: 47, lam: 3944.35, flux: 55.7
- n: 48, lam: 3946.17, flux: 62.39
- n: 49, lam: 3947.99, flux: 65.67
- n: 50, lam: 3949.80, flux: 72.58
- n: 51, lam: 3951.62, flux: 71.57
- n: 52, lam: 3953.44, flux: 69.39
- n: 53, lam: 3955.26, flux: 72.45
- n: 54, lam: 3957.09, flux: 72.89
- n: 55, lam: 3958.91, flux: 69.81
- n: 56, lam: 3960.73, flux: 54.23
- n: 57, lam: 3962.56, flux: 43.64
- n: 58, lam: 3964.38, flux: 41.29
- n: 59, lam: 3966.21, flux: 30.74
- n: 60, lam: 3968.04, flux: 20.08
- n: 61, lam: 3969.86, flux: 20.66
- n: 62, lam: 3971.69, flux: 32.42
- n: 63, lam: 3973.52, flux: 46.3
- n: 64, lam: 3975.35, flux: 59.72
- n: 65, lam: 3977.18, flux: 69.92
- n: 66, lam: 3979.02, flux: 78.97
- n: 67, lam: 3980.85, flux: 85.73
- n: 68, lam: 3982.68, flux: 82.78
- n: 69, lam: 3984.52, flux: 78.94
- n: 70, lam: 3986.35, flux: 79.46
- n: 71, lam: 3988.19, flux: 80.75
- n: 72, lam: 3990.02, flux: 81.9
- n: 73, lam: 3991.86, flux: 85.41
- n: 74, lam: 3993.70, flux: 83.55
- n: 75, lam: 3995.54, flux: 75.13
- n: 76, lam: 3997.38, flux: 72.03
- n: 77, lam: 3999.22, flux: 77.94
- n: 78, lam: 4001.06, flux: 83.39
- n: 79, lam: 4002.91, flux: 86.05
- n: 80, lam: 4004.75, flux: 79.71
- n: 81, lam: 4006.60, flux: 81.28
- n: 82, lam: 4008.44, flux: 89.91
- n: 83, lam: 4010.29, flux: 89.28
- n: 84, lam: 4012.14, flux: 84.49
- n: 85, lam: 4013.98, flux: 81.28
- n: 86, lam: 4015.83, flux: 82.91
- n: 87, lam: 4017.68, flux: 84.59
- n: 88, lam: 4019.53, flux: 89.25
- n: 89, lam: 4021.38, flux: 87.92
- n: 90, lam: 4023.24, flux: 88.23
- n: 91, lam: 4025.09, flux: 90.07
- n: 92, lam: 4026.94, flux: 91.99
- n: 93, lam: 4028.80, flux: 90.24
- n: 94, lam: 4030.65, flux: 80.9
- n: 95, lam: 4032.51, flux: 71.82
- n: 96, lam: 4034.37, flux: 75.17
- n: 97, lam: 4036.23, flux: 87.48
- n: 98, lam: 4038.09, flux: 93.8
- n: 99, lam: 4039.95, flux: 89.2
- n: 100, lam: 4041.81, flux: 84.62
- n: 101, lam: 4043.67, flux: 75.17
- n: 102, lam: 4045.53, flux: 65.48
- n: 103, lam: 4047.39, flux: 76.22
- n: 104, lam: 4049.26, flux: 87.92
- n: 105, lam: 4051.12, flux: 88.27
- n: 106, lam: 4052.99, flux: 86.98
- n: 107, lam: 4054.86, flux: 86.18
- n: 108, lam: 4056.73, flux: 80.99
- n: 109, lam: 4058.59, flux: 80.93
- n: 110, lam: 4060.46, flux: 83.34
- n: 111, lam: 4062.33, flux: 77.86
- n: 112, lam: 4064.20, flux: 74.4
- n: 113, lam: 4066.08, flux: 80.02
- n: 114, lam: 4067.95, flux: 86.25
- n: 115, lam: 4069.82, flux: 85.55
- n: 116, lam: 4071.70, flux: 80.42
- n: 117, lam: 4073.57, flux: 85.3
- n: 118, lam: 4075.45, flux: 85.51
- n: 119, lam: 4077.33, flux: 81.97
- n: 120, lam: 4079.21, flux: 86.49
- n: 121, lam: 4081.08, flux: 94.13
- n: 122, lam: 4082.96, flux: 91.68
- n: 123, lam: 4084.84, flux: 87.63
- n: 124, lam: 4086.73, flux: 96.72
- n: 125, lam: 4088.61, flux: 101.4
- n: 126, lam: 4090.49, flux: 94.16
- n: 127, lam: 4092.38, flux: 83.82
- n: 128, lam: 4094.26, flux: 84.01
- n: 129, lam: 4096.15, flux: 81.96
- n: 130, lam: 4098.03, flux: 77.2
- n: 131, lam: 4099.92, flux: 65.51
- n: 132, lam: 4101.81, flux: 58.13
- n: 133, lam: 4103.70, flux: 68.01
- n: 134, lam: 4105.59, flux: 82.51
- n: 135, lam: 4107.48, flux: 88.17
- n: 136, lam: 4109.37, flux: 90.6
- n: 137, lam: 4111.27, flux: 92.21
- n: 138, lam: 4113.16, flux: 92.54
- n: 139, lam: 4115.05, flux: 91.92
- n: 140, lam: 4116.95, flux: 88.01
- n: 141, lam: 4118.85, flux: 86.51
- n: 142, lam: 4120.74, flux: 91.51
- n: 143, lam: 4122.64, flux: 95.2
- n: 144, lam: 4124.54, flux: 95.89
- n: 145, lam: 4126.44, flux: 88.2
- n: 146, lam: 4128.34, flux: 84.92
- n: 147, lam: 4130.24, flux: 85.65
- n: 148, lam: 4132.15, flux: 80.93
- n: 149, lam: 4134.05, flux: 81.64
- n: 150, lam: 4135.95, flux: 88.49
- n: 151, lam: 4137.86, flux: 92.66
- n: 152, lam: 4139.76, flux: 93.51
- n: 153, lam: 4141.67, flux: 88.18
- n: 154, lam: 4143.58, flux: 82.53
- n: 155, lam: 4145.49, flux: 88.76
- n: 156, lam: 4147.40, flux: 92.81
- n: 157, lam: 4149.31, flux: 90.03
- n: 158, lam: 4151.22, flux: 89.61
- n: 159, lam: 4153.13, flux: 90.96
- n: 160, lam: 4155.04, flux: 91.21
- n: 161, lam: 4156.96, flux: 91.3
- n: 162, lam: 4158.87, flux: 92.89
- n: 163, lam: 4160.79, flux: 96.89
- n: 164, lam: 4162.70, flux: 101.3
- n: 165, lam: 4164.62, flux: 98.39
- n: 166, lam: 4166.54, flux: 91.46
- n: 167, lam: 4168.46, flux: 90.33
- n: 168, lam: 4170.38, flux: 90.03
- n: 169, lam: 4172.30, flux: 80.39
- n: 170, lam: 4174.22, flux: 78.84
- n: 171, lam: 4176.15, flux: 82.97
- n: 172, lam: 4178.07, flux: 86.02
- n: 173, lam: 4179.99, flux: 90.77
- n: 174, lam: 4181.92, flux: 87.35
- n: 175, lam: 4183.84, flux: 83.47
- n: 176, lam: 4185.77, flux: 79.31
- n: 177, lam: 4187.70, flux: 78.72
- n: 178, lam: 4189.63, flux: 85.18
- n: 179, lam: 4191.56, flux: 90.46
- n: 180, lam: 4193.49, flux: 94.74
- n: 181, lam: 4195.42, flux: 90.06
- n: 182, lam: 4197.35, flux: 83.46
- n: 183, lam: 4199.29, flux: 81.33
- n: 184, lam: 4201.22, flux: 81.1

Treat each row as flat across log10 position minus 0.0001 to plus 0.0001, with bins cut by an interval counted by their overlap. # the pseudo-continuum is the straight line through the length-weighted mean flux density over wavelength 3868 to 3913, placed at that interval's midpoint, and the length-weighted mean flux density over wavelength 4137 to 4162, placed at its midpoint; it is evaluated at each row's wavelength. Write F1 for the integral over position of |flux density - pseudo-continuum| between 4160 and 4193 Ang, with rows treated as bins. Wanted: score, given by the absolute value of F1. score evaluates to 274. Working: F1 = 274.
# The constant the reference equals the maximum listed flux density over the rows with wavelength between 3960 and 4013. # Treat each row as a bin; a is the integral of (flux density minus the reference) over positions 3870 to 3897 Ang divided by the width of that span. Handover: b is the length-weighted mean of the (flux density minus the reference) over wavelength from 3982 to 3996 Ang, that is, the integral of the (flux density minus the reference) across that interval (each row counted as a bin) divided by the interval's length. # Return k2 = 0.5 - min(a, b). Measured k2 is 30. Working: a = -29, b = -8.8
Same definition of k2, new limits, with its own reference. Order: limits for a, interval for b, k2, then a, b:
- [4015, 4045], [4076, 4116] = 5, -5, -4.6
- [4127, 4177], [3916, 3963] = 38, -1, -37.9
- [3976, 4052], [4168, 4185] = 8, -7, -4.5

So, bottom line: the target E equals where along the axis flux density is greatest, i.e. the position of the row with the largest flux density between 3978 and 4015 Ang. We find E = 4008.44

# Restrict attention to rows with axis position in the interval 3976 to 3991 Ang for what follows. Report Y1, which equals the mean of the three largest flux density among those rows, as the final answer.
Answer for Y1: 83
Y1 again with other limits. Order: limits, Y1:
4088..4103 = 93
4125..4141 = 92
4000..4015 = 88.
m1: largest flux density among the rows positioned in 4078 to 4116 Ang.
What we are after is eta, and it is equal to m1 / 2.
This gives 51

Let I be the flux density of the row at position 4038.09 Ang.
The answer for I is 93.8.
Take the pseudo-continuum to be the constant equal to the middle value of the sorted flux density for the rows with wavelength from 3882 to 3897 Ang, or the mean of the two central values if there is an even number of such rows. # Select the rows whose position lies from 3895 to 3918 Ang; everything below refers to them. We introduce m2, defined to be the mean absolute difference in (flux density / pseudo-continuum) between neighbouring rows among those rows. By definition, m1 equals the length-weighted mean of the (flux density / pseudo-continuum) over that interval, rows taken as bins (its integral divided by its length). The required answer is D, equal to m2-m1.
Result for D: -1.06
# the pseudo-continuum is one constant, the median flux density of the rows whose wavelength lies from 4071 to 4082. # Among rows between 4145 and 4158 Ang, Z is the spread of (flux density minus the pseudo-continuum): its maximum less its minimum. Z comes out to 4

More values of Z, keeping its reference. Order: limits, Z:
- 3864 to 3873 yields 14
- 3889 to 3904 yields 17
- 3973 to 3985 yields 39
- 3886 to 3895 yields 17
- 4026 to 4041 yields 22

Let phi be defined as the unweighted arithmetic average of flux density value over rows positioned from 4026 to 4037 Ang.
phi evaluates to 82.9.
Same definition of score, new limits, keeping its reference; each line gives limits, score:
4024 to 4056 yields 262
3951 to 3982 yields 595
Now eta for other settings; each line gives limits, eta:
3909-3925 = 38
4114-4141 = 48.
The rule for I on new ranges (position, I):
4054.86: 86.18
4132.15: 80.93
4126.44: 88.2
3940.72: 47.45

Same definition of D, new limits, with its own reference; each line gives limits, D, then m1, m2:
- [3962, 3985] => -0.73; 0.85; 0.129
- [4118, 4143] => -1.37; 1.43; 0.059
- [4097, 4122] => -1.25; 1.34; 0.087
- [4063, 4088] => -1.32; 1.39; 0.073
